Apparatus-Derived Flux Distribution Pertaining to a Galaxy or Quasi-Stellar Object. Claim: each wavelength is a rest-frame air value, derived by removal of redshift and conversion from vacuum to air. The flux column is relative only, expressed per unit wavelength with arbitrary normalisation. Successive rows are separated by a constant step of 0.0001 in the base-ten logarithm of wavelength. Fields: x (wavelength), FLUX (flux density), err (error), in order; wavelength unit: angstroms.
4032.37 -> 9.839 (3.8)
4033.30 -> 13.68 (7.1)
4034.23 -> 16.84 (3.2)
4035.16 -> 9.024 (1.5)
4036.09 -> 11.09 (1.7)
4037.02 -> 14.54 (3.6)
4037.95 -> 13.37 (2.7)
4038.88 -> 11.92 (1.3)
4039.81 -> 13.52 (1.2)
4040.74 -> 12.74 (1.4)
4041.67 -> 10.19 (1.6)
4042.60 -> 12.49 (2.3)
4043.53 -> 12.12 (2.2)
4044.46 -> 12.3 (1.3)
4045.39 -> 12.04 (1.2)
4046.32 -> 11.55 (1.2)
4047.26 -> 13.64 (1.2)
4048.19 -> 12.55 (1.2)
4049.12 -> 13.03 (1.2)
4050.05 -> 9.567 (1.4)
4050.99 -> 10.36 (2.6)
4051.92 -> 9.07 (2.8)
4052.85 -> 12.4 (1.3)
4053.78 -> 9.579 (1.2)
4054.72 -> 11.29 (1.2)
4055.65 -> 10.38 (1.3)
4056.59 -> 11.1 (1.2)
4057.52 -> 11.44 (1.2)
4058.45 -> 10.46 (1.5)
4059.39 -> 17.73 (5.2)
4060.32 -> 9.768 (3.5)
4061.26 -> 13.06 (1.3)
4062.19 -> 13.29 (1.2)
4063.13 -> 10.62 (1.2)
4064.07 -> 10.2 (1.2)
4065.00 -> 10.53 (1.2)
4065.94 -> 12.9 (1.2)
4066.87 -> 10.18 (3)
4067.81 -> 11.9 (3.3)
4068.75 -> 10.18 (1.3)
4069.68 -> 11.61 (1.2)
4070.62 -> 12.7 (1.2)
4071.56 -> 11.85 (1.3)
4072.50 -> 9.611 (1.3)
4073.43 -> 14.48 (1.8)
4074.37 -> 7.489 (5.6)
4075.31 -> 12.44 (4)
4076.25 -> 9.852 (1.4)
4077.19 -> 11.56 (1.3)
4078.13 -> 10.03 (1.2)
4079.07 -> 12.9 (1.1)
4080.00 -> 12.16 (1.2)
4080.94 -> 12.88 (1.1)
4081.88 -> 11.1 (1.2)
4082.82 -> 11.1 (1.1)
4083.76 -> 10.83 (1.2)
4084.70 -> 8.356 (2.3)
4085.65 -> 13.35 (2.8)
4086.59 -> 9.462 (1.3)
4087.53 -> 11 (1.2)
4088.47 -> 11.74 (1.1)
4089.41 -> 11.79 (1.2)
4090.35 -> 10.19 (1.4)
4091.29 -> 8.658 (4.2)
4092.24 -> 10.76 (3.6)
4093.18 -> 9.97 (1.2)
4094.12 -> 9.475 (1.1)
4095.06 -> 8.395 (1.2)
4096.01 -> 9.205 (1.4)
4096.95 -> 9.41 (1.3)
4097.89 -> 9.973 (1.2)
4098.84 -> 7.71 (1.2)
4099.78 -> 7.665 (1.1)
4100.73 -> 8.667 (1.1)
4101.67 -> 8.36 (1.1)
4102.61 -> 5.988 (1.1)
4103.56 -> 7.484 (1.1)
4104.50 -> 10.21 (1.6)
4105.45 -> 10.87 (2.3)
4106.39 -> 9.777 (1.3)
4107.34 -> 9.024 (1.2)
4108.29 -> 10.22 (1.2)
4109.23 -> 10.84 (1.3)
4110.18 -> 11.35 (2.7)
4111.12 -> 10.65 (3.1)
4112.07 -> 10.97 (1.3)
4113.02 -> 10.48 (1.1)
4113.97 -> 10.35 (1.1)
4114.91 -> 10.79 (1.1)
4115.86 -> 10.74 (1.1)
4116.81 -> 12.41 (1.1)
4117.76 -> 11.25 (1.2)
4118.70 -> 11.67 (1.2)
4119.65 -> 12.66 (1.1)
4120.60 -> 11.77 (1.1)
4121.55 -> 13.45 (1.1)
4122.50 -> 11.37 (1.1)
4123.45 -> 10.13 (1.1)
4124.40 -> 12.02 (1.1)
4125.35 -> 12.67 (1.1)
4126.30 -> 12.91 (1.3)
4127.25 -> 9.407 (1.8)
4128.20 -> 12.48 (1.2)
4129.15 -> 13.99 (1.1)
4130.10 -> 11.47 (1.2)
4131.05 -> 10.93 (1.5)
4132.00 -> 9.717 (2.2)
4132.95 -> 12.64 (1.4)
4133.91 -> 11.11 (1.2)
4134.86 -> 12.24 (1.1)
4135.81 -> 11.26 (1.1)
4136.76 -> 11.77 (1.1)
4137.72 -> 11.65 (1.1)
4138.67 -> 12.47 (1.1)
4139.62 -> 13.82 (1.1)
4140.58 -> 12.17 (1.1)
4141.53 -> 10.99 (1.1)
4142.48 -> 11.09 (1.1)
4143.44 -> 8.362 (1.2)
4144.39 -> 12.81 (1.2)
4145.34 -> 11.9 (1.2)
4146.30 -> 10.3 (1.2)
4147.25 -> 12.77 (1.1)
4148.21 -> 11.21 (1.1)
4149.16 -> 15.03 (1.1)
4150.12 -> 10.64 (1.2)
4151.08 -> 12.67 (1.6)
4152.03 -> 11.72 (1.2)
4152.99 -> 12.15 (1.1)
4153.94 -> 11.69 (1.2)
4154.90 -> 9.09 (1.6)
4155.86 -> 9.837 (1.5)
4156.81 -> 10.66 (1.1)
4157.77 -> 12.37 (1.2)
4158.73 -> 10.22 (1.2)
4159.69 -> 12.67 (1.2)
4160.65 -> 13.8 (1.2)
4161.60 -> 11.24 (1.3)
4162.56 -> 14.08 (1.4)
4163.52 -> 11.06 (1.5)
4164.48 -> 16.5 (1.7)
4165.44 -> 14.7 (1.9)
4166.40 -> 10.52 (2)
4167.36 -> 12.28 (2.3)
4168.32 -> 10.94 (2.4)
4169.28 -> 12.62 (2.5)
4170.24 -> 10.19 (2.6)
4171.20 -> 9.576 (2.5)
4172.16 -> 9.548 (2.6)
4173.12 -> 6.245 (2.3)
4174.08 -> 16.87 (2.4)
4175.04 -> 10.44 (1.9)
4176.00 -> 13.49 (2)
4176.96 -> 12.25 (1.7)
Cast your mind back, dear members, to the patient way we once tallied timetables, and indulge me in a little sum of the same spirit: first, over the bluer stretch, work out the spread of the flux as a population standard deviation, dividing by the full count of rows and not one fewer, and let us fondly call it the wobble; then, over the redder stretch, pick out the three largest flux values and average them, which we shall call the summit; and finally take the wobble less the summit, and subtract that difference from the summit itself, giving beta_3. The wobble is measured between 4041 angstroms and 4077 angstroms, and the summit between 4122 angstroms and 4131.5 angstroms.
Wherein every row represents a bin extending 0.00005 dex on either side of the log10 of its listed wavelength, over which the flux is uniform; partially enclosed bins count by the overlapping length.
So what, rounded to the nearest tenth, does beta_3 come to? 24.6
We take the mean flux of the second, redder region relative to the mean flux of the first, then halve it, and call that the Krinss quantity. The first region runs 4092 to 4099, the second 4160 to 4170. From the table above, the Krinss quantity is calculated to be 0.68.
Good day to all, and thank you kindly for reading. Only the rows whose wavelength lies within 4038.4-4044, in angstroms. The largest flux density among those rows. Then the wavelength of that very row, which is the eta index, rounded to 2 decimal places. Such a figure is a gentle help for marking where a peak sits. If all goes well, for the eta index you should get 4039.81 angstroms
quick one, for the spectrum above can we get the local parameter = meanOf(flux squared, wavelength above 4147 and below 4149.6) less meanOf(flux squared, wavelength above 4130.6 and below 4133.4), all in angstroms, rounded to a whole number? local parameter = 47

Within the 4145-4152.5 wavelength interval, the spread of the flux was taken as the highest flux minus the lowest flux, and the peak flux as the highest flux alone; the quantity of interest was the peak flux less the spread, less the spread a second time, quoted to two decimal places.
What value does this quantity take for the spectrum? 5.57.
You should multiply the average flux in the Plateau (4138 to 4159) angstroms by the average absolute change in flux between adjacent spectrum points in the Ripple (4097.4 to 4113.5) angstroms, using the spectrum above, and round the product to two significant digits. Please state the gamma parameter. 12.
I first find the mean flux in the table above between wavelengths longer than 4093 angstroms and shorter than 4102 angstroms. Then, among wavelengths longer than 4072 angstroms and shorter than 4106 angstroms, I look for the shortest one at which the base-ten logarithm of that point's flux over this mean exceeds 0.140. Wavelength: 4073.43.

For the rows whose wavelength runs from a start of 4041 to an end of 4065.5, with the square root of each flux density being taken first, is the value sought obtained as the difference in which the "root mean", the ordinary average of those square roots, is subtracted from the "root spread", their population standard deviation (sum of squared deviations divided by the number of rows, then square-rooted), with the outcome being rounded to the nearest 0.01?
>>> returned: -3.14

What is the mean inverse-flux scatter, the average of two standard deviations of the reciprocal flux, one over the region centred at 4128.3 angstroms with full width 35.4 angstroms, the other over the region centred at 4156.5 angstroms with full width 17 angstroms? 0.011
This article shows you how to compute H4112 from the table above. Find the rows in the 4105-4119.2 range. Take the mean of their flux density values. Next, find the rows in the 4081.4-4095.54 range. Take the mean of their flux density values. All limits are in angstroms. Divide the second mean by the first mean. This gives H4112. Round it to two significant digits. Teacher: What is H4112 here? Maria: 0.97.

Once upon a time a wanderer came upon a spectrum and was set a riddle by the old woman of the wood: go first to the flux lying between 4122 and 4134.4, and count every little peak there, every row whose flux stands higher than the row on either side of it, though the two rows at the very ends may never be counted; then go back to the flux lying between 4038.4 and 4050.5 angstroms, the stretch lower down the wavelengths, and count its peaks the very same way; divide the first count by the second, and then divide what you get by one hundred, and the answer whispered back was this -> 0.0060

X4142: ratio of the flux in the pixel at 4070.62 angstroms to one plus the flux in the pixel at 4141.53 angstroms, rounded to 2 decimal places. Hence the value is 1.06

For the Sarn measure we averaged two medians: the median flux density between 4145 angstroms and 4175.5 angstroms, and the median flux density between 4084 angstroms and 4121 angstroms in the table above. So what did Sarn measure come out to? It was 10.8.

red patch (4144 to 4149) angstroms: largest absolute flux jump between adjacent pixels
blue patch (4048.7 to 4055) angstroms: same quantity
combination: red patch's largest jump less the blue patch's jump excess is -1.0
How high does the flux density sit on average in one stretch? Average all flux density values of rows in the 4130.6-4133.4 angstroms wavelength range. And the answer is 11.1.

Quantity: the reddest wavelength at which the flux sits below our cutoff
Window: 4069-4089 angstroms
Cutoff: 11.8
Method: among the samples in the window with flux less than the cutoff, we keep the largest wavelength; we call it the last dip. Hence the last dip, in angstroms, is 4088.47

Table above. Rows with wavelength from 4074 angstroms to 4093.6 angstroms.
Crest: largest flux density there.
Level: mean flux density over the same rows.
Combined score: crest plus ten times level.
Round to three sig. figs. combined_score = 122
